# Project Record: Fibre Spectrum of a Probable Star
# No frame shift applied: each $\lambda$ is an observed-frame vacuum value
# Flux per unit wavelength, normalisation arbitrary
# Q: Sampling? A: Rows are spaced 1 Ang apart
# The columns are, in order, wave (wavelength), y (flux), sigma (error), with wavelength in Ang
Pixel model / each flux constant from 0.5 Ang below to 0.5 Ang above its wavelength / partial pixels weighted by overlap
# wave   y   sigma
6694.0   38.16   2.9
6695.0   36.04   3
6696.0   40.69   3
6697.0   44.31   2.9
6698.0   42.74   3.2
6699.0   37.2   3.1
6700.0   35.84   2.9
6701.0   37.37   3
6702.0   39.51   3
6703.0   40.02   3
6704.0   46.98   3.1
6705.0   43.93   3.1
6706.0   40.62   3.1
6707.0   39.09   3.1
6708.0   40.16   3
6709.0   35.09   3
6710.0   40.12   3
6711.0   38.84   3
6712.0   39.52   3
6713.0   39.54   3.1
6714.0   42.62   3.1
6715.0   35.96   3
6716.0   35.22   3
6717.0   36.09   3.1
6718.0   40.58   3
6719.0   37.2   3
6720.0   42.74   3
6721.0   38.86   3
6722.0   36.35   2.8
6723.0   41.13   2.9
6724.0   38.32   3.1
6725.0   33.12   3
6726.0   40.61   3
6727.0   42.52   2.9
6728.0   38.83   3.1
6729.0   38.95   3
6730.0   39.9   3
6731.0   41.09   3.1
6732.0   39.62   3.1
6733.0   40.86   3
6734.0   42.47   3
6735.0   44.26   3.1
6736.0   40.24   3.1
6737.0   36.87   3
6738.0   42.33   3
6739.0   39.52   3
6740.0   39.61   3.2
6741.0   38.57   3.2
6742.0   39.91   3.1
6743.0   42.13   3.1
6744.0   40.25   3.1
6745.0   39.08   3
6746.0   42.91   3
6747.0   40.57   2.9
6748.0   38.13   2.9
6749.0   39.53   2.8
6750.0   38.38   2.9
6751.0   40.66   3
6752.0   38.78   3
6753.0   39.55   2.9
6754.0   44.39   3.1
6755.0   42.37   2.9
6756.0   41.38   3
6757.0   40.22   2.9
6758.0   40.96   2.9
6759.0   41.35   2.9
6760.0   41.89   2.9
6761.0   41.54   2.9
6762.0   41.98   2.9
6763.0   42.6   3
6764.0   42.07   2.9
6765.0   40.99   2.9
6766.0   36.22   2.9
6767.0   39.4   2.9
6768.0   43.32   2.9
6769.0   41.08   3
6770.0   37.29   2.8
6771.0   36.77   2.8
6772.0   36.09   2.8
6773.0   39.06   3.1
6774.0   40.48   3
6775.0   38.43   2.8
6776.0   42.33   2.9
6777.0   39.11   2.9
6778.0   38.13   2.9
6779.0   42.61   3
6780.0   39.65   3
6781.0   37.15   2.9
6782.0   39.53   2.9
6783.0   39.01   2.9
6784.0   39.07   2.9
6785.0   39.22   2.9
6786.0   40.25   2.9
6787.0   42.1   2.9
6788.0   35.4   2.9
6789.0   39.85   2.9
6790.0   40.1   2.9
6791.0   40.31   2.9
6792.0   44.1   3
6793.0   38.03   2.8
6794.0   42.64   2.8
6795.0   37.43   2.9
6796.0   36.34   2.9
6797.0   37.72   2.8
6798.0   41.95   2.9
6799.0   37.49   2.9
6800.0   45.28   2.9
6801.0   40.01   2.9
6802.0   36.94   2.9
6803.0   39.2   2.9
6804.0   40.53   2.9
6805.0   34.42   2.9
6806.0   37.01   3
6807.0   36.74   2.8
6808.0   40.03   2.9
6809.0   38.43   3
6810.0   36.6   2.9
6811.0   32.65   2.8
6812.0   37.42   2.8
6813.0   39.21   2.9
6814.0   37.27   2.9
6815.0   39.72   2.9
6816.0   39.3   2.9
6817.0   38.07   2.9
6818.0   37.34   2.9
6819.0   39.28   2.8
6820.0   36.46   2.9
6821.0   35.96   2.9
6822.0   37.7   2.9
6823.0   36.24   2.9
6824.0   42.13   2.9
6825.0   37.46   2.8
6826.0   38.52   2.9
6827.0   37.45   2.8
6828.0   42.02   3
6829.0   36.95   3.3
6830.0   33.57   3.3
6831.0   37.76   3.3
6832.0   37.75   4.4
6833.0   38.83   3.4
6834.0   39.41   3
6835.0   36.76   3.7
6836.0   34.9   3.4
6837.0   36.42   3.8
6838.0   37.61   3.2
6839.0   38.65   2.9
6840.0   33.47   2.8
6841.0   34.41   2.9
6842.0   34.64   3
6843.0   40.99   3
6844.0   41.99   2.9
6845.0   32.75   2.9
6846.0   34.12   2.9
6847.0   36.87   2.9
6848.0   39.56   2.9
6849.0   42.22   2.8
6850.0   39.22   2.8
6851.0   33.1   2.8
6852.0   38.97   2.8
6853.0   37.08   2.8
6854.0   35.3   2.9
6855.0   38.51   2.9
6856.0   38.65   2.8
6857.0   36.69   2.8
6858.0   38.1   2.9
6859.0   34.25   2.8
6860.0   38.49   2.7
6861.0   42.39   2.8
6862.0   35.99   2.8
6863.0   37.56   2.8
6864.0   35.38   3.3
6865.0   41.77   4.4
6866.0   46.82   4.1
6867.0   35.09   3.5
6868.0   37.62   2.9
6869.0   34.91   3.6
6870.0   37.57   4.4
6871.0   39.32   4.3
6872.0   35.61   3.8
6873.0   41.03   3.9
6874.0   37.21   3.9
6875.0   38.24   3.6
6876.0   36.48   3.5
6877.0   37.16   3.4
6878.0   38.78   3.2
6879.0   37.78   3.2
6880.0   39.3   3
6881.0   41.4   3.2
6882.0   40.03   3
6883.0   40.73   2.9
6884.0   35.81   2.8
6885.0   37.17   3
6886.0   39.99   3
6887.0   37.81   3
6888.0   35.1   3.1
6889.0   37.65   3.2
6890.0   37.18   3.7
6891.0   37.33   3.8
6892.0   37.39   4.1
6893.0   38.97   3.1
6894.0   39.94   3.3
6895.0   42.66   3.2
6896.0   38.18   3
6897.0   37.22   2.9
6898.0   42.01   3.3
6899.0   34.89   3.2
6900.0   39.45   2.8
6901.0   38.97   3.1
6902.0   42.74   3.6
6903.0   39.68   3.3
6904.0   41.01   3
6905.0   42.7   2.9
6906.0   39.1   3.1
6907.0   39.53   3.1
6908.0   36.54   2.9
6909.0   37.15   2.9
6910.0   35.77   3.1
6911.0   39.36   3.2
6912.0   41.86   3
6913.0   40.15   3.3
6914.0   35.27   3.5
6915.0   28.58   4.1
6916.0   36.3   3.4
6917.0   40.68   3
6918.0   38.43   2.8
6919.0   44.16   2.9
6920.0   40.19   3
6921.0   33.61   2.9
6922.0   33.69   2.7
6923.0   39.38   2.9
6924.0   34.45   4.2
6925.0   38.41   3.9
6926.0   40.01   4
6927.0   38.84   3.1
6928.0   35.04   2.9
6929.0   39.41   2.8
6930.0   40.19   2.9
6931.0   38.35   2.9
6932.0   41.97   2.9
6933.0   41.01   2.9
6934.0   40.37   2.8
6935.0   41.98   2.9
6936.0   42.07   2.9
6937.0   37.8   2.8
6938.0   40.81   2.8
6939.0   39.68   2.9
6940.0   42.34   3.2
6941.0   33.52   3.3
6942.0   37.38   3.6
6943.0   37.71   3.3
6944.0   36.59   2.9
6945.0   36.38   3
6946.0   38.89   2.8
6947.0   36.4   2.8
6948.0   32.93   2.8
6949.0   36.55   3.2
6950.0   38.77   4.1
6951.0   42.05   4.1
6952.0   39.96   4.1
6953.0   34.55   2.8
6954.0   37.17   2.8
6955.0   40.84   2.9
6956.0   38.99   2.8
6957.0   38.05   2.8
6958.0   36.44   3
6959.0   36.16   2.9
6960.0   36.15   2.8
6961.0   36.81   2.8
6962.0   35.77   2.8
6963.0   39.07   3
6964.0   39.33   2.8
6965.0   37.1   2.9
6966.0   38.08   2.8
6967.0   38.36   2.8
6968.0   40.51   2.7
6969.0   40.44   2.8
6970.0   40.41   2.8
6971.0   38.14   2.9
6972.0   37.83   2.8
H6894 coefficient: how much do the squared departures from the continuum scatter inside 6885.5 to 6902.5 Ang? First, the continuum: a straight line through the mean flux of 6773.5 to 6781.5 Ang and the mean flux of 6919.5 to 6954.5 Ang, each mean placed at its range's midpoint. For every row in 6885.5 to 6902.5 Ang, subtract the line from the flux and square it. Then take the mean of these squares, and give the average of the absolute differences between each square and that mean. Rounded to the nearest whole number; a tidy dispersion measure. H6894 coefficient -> 5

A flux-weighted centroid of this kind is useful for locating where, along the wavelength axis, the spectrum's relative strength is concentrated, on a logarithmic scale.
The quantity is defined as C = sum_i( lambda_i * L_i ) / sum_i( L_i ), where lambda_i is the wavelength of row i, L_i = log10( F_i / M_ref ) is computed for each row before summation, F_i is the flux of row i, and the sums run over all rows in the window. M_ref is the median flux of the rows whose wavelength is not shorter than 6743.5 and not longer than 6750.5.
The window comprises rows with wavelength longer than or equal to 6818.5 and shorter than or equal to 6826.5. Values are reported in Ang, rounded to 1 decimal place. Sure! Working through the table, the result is 6821.8 Ang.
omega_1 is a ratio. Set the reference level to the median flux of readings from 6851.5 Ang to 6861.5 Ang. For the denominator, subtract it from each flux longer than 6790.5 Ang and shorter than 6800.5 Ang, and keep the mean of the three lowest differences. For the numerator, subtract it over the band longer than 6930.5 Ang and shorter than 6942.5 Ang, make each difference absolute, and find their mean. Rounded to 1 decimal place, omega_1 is -2.1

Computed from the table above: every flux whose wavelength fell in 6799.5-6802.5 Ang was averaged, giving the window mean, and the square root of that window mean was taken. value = 6.38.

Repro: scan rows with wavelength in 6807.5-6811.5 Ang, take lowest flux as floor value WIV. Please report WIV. 32.65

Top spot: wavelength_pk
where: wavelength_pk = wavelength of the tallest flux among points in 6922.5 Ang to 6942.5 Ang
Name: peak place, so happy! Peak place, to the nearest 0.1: 6940.0 Ang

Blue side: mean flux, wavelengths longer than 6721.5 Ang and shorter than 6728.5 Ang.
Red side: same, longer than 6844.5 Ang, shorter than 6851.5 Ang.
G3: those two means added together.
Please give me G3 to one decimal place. 75.5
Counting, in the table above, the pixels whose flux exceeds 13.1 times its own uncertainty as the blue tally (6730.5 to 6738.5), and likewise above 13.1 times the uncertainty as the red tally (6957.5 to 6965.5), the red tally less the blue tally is -3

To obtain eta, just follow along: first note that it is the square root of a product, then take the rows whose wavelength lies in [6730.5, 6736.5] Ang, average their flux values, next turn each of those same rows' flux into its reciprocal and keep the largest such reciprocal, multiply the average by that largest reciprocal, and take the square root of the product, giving 1.02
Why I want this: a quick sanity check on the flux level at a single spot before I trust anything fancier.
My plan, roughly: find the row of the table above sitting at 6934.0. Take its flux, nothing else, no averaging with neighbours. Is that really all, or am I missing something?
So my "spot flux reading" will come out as 40.37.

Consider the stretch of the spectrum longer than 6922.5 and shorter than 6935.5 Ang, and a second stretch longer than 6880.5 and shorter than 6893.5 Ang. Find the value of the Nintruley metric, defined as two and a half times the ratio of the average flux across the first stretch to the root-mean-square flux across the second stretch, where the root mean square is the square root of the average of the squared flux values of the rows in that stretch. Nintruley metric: 2.56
